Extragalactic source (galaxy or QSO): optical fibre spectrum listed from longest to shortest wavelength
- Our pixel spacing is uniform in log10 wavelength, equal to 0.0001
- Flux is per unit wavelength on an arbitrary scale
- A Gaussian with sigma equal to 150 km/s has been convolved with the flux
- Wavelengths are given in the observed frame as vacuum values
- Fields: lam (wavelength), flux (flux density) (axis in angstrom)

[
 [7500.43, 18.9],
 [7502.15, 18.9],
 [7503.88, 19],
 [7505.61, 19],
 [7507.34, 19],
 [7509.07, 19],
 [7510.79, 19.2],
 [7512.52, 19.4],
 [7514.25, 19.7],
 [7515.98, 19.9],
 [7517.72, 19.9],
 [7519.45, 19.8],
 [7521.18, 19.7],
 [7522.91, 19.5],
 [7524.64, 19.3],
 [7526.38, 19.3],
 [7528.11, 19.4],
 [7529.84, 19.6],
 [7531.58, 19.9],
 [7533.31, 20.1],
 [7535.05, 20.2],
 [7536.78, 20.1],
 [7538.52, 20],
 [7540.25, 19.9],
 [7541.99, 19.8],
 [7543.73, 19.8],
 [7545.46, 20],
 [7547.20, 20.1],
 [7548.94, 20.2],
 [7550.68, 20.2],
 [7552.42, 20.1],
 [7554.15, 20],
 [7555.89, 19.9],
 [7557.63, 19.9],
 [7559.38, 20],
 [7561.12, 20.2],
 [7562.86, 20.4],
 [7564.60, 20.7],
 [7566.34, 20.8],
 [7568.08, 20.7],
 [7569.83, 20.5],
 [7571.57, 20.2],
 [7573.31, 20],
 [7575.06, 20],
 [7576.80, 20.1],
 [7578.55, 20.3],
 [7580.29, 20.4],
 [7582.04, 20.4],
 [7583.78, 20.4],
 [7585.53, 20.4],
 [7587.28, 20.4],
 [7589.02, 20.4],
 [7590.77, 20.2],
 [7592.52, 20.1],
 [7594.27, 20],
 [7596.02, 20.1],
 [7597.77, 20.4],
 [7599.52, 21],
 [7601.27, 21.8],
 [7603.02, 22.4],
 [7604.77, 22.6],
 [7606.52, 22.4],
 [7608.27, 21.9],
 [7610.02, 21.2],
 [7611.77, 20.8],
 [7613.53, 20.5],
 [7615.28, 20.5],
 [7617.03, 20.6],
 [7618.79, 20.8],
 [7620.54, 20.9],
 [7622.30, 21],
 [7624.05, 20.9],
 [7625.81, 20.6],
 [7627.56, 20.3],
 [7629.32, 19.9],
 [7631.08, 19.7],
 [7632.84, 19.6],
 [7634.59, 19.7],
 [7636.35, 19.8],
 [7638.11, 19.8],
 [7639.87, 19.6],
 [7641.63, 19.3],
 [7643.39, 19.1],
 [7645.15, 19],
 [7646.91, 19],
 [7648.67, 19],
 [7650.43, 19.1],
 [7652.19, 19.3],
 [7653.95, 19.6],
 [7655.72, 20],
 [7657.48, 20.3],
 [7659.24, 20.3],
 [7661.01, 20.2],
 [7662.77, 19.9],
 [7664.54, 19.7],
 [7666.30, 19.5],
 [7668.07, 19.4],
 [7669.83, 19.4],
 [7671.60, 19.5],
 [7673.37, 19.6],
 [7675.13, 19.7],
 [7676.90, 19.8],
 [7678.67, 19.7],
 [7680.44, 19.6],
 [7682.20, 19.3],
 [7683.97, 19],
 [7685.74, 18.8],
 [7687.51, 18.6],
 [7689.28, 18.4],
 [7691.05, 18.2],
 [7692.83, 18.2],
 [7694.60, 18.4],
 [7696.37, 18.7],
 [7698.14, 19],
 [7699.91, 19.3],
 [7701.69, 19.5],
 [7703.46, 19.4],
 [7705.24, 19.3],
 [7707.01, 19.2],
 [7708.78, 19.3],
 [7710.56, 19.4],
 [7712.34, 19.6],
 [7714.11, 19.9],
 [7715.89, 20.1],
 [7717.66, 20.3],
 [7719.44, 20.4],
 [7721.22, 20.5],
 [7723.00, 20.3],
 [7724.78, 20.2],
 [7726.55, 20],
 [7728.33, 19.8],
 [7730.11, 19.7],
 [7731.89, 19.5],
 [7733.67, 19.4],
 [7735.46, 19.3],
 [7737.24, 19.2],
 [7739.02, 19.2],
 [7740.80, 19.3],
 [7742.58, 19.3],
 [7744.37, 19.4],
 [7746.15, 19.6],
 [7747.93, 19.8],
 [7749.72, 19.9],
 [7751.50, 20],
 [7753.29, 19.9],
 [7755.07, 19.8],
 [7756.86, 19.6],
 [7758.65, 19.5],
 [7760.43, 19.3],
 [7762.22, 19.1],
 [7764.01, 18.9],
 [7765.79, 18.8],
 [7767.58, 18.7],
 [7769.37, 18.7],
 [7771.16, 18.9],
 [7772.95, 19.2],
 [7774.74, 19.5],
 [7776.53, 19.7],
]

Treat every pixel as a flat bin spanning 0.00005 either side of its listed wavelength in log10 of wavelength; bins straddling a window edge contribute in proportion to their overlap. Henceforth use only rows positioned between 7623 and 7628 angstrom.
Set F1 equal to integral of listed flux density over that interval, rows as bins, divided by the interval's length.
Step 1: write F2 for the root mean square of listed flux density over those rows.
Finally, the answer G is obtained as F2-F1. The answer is -0.07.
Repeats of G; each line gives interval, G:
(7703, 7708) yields 0.00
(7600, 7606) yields 0.07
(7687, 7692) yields 0.05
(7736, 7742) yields -0.03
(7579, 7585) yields 0.00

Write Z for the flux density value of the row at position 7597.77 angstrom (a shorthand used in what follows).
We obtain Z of 20.4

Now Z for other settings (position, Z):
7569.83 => 20.5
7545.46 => 20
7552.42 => 20.1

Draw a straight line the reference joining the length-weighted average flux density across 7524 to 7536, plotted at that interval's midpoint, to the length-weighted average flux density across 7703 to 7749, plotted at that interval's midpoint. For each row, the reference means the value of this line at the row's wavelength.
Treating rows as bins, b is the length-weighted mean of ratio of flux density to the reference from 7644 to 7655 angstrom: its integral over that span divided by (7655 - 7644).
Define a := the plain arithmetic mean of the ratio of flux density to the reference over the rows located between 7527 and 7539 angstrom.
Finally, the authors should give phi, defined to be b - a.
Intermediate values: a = 1.011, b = 0.97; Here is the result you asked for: -0.036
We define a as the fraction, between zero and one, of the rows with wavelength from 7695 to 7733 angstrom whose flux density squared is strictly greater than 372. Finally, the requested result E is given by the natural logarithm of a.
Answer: -0.15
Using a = 0.86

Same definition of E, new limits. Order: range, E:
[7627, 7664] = -0.27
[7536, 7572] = 0.00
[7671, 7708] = -0.65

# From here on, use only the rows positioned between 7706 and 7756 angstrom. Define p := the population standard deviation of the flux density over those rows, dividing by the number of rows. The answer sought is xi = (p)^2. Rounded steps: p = 0.39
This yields 0.15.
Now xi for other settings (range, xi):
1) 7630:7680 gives 0.13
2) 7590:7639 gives 0.71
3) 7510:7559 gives 0.08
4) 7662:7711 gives 0.23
